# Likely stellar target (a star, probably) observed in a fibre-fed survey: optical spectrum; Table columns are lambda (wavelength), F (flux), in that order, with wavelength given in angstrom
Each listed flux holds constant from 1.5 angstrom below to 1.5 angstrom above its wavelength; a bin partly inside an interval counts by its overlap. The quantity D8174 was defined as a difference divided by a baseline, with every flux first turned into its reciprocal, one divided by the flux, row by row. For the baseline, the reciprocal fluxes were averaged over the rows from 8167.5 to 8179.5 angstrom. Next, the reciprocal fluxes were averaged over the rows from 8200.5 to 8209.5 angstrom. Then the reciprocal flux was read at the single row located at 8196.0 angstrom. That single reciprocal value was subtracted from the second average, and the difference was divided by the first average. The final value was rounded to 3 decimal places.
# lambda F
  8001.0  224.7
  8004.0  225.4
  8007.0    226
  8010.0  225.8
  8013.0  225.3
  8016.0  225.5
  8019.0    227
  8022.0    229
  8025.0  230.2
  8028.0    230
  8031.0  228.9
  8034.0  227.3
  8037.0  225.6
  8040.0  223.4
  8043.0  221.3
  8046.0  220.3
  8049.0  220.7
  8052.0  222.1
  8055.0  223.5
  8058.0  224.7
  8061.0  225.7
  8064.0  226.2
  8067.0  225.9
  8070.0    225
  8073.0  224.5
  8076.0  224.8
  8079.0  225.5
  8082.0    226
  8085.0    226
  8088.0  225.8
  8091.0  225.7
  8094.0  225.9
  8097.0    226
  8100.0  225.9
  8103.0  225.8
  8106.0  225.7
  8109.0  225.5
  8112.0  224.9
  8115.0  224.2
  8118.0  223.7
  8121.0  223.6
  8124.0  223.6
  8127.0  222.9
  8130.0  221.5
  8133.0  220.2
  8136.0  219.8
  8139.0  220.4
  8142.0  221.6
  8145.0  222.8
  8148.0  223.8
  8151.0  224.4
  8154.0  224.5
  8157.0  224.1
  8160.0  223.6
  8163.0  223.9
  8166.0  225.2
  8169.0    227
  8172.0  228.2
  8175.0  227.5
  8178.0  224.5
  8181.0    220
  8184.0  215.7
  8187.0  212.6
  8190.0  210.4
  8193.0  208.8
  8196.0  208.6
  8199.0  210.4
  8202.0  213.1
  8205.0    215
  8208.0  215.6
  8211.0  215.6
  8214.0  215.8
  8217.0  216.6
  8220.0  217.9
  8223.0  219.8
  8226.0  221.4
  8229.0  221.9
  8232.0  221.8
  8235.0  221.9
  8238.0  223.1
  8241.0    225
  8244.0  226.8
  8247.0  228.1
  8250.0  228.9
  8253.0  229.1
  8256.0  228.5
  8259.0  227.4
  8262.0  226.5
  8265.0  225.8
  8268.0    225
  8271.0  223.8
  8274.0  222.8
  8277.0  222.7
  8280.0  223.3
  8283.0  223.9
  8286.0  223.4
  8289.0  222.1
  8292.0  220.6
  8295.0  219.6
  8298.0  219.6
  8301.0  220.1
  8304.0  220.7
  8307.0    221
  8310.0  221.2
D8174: -0.030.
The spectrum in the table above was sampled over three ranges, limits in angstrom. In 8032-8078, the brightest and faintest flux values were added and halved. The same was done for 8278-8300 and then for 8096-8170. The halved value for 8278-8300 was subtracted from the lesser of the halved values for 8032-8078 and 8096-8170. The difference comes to 2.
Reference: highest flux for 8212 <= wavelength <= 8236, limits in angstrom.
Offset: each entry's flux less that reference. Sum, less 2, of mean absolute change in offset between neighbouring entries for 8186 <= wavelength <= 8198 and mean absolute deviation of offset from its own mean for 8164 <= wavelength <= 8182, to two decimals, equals 1.50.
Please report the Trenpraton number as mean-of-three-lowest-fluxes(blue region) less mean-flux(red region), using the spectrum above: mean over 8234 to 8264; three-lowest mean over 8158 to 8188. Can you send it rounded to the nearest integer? -10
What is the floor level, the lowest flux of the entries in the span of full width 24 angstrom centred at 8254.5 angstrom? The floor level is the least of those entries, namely 225.8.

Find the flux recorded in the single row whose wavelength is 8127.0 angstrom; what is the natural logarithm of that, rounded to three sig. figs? 5.41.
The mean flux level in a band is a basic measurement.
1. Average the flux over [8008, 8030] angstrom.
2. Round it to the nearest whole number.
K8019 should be 228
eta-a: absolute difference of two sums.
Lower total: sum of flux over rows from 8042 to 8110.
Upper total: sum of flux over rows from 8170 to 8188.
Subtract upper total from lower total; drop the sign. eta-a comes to 3840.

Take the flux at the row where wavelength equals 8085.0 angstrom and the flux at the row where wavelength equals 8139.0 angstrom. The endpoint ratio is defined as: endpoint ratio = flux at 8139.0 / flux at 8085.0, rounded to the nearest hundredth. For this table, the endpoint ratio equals 0.98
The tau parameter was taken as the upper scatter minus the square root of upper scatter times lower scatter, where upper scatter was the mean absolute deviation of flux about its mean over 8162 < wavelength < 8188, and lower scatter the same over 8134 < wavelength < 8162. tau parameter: 1.9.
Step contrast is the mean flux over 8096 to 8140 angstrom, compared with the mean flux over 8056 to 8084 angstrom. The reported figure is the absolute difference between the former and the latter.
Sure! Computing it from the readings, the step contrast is 1.8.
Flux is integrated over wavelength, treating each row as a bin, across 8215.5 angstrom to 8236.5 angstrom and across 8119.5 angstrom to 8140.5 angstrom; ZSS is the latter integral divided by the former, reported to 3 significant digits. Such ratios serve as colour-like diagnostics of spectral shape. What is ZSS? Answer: 1.01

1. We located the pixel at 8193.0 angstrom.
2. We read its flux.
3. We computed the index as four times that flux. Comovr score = 835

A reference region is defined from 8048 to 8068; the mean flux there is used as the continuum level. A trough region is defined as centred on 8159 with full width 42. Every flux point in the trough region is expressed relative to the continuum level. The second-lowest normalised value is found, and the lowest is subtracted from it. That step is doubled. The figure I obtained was 0.011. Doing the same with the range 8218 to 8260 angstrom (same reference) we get 0.017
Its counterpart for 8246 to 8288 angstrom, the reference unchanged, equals 0.001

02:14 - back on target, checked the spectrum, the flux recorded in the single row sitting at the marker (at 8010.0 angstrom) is 225.8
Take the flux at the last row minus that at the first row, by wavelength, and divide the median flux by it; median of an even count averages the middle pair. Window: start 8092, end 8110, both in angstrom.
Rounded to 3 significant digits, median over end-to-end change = -565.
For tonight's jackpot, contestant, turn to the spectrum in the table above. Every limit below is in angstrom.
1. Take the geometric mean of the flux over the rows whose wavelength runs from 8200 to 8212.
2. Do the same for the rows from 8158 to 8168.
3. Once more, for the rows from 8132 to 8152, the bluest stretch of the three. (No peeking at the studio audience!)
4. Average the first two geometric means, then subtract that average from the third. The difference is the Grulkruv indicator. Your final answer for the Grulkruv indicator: 2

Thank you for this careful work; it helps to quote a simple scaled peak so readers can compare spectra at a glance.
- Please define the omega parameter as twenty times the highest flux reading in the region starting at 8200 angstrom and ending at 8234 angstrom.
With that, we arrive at 4438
